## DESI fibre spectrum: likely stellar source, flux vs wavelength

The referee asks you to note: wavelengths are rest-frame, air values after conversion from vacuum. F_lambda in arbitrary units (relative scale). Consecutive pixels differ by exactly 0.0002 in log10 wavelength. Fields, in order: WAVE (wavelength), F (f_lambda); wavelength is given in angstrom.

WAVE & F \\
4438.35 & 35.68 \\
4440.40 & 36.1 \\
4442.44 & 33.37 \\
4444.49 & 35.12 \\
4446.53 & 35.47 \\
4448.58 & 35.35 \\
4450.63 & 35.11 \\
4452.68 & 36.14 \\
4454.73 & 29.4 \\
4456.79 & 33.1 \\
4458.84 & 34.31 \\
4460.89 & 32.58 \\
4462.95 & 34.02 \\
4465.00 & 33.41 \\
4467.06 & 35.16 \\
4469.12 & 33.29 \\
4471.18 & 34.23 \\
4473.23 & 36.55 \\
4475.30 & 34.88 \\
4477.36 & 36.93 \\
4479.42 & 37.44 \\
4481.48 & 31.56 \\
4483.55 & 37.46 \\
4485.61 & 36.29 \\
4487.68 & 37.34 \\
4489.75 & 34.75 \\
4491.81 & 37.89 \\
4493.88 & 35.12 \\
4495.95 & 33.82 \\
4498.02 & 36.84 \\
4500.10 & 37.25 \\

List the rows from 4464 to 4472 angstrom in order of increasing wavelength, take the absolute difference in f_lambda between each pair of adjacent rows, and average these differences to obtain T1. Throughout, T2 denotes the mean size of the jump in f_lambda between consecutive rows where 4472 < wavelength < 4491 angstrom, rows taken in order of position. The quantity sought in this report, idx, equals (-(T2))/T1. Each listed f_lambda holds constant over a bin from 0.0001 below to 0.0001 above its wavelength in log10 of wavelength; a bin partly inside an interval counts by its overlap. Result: -1.7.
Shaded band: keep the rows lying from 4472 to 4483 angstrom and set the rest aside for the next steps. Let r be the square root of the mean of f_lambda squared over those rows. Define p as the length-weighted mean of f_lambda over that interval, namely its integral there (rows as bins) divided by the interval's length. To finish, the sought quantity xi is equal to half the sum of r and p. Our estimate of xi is 35.5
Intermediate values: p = 35.5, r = 35.5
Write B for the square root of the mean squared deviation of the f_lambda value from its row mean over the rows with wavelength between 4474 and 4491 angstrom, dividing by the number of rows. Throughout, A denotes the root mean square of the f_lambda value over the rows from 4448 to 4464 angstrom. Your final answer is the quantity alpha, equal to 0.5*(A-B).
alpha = 15.9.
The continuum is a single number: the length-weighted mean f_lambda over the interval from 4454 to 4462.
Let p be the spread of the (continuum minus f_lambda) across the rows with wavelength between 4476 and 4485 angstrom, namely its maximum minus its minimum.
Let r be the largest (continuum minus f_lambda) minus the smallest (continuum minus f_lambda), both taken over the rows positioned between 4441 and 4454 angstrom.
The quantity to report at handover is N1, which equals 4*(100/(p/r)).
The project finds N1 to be 188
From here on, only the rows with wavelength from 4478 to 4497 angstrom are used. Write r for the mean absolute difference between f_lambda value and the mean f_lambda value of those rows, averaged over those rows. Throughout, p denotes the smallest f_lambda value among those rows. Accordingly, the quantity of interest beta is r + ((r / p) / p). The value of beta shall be 1.7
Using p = 31.56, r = 1.71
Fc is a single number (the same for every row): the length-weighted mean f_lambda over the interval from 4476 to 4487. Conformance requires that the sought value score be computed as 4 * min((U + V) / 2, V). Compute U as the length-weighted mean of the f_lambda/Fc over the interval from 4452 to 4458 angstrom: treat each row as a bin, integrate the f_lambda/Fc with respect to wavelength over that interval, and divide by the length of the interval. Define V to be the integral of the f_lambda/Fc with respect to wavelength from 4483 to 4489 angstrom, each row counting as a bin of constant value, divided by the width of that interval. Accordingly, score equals 3.87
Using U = 0.91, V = 1.03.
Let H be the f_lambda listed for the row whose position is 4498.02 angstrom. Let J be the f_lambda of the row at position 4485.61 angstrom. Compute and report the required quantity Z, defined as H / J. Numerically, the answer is 1.02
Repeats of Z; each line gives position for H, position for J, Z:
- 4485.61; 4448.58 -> 1.03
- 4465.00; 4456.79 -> 1.01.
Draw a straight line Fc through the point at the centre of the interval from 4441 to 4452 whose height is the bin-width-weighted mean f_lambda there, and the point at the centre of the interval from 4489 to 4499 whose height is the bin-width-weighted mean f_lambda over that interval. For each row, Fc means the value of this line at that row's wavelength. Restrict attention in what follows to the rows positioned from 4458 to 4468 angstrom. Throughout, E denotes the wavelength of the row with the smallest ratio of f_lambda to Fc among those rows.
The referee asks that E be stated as 4460.89 angstrom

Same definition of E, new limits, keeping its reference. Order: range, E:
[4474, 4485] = 4481.48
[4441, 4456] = 4454.73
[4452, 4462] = 4454.73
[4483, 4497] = 4495.95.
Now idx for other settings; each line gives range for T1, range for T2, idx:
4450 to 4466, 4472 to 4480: -0.6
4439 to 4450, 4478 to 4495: -2.6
